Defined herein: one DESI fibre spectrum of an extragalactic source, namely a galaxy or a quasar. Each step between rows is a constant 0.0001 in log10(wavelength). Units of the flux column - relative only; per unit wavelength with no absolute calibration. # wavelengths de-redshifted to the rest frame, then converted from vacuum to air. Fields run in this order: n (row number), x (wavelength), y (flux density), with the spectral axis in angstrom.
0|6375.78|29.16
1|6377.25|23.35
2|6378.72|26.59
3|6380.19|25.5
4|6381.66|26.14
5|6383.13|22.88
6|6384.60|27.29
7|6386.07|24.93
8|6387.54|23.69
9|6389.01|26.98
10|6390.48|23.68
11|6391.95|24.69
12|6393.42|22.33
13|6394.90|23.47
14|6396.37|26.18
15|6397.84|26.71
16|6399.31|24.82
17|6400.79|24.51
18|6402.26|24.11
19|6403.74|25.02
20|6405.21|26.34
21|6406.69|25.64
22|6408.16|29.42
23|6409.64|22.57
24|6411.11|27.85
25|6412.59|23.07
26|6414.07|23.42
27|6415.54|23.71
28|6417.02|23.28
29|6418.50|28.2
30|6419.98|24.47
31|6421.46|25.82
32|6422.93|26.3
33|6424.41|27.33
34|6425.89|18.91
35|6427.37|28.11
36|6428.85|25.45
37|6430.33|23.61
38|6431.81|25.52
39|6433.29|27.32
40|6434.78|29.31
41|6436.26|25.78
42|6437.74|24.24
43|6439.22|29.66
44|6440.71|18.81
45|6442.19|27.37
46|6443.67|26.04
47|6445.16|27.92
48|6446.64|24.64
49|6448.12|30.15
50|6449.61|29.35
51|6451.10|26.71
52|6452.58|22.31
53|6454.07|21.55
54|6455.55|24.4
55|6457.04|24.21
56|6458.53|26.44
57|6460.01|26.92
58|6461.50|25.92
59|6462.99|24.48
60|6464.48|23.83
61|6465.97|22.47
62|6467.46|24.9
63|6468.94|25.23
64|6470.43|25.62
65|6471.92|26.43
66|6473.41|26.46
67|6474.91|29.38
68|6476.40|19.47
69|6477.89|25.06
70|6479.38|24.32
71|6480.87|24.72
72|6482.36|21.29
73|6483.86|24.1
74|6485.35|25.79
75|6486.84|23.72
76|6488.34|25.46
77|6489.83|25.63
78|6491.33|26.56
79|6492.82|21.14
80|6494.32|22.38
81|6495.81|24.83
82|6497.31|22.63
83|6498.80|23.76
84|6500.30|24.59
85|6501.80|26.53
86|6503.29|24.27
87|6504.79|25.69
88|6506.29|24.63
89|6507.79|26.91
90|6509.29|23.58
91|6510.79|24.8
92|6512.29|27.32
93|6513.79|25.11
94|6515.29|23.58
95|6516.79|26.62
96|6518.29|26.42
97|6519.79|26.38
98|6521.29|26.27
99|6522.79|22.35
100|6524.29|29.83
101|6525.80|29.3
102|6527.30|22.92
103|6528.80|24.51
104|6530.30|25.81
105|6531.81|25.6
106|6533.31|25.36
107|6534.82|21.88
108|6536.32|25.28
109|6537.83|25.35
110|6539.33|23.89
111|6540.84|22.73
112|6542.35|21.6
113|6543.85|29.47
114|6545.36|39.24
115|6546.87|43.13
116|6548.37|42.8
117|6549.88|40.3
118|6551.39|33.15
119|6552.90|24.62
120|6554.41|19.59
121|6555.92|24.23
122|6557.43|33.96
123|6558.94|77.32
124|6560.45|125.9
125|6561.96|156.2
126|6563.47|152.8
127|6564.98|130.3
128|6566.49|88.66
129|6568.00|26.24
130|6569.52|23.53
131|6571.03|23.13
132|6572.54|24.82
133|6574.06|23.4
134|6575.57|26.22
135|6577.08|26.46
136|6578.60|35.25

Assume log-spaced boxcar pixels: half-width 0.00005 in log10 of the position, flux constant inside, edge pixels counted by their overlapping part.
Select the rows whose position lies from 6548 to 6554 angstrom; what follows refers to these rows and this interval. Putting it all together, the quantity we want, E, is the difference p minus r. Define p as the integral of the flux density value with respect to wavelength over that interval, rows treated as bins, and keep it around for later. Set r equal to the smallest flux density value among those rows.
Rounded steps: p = 203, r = 24.62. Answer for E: 178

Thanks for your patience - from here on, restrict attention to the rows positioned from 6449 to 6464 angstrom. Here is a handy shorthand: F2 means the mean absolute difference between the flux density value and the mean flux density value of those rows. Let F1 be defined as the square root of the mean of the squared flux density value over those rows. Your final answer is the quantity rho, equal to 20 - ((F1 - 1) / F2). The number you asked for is 7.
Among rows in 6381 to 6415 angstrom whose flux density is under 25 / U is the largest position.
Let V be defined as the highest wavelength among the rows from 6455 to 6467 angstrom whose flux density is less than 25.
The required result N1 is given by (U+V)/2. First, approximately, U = 6414.07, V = 6465.97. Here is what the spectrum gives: 6440.0 angstrom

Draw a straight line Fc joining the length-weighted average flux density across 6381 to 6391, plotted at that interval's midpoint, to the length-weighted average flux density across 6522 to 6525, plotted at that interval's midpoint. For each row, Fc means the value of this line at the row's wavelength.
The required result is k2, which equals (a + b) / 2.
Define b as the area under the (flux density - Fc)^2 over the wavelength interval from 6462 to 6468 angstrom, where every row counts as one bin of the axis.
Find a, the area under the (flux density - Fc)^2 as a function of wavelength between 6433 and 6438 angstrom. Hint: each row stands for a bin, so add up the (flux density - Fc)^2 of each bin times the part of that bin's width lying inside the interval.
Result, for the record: 25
